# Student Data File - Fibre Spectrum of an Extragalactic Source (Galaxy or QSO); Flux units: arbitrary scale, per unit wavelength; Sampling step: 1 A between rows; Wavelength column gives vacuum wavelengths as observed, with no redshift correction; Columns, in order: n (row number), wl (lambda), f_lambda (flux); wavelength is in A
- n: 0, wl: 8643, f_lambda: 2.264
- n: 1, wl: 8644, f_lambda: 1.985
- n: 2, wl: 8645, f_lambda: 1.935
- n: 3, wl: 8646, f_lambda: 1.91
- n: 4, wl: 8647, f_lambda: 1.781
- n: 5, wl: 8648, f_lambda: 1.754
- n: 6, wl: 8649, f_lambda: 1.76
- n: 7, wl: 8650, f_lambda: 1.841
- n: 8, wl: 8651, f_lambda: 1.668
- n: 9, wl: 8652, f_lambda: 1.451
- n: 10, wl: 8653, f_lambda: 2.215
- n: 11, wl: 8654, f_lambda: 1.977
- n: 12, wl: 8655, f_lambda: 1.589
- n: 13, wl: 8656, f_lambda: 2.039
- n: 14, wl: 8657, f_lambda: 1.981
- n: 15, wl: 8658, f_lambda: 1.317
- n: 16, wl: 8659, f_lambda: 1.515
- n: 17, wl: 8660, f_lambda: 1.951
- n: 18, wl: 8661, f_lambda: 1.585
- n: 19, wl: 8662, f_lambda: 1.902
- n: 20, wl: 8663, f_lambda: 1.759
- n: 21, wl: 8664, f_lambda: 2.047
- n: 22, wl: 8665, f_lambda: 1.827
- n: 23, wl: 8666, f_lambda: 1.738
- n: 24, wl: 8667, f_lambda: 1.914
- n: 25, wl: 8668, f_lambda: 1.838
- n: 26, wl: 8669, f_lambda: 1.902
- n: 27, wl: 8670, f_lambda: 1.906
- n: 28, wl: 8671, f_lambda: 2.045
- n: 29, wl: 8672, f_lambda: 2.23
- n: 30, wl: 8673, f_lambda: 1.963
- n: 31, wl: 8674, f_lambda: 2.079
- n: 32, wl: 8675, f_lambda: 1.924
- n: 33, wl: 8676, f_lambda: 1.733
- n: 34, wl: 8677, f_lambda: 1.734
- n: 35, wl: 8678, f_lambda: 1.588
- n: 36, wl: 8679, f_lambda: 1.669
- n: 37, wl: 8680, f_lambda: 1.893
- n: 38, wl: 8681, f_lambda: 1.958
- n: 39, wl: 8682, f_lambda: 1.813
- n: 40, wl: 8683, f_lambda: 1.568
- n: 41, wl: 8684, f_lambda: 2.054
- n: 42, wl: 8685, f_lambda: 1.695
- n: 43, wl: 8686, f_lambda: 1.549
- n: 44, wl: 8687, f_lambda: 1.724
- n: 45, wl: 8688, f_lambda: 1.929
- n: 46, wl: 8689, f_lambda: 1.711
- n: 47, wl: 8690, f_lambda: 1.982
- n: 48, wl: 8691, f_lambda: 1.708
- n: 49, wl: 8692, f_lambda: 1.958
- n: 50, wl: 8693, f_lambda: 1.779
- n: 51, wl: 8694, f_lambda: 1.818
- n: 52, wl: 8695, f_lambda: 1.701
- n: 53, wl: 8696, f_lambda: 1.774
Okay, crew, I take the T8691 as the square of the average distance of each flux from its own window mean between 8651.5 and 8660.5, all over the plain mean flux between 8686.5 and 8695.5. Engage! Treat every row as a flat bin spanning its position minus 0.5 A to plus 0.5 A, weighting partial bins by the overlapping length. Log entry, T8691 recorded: 0.043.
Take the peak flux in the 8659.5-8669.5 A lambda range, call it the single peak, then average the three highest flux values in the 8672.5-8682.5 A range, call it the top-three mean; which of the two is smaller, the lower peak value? 2.00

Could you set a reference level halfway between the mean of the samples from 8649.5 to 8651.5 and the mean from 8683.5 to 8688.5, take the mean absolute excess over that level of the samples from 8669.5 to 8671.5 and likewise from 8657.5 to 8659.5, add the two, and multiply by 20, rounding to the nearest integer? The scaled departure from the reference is 11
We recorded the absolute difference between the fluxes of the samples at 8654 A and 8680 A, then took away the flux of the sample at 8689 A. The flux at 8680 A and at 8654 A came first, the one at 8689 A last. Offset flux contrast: -1.63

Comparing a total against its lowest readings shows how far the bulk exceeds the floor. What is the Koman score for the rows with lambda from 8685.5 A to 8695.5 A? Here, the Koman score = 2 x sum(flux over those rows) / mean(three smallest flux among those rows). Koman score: 21.6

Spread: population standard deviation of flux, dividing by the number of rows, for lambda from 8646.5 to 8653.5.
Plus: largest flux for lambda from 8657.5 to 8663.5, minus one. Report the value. 1.16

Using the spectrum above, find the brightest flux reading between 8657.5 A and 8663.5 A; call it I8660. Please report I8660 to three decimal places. 1.951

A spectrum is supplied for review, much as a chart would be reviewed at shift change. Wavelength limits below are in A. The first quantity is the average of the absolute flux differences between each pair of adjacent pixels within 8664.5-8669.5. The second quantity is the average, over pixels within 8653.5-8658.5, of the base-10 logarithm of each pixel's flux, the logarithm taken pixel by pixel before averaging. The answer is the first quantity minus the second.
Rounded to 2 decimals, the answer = -0.14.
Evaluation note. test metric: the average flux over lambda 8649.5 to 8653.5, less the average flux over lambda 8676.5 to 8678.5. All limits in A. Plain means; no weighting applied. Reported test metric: 0.133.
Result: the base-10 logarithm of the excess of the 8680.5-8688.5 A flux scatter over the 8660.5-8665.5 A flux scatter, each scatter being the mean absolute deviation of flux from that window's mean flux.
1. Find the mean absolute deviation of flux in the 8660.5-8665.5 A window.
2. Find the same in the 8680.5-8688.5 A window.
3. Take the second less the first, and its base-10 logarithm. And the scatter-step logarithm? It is -1.51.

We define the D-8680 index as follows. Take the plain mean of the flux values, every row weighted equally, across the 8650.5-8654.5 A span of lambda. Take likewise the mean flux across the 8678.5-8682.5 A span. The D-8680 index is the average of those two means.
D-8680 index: 1.83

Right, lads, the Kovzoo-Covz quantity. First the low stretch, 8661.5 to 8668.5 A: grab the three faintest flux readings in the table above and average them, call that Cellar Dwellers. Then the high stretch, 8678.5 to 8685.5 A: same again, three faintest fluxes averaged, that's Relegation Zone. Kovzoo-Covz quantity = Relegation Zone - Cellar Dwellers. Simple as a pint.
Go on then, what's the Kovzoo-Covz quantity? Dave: -0.13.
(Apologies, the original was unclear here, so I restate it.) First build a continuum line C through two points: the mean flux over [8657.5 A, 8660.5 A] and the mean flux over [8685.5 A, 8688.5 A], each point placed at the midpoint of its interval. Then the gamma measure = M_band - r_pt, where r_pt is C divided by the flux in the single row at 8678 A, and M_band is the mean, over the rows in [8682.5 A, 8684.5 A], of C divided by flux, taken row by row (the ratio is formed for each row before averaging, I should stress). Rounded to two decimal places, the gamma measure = -0.10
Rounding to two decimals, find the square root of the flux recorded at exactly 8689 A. 1.31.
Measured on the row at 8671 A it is 1.43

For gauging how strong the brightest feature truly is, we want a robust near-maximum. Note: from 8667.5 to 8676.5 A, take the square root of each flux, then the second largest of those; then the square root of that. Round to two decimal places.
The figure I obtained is 1.20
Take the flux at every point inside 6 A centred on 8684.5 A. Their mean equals 1.734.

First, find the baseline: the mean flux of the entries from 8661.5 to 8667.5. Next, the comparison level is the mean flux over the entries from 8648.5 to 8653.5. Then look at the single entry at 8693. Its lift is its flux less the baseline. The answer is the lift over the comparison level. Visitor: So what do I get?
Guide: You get -0.048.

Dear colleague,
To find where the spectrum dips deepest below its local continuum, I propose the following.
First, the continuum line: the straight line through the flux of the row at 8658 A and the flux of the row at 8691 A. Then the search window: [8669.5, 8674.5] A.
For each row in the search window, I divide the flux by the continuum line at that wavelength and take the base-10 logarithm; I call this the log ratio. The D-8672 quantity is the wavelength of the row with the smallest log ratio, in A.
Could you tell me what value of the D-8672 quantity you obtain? 8670 A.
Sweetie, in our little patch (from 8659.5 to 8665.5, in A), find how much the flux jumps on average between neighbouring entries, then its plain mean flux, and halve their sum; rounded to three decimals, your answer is 1.056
